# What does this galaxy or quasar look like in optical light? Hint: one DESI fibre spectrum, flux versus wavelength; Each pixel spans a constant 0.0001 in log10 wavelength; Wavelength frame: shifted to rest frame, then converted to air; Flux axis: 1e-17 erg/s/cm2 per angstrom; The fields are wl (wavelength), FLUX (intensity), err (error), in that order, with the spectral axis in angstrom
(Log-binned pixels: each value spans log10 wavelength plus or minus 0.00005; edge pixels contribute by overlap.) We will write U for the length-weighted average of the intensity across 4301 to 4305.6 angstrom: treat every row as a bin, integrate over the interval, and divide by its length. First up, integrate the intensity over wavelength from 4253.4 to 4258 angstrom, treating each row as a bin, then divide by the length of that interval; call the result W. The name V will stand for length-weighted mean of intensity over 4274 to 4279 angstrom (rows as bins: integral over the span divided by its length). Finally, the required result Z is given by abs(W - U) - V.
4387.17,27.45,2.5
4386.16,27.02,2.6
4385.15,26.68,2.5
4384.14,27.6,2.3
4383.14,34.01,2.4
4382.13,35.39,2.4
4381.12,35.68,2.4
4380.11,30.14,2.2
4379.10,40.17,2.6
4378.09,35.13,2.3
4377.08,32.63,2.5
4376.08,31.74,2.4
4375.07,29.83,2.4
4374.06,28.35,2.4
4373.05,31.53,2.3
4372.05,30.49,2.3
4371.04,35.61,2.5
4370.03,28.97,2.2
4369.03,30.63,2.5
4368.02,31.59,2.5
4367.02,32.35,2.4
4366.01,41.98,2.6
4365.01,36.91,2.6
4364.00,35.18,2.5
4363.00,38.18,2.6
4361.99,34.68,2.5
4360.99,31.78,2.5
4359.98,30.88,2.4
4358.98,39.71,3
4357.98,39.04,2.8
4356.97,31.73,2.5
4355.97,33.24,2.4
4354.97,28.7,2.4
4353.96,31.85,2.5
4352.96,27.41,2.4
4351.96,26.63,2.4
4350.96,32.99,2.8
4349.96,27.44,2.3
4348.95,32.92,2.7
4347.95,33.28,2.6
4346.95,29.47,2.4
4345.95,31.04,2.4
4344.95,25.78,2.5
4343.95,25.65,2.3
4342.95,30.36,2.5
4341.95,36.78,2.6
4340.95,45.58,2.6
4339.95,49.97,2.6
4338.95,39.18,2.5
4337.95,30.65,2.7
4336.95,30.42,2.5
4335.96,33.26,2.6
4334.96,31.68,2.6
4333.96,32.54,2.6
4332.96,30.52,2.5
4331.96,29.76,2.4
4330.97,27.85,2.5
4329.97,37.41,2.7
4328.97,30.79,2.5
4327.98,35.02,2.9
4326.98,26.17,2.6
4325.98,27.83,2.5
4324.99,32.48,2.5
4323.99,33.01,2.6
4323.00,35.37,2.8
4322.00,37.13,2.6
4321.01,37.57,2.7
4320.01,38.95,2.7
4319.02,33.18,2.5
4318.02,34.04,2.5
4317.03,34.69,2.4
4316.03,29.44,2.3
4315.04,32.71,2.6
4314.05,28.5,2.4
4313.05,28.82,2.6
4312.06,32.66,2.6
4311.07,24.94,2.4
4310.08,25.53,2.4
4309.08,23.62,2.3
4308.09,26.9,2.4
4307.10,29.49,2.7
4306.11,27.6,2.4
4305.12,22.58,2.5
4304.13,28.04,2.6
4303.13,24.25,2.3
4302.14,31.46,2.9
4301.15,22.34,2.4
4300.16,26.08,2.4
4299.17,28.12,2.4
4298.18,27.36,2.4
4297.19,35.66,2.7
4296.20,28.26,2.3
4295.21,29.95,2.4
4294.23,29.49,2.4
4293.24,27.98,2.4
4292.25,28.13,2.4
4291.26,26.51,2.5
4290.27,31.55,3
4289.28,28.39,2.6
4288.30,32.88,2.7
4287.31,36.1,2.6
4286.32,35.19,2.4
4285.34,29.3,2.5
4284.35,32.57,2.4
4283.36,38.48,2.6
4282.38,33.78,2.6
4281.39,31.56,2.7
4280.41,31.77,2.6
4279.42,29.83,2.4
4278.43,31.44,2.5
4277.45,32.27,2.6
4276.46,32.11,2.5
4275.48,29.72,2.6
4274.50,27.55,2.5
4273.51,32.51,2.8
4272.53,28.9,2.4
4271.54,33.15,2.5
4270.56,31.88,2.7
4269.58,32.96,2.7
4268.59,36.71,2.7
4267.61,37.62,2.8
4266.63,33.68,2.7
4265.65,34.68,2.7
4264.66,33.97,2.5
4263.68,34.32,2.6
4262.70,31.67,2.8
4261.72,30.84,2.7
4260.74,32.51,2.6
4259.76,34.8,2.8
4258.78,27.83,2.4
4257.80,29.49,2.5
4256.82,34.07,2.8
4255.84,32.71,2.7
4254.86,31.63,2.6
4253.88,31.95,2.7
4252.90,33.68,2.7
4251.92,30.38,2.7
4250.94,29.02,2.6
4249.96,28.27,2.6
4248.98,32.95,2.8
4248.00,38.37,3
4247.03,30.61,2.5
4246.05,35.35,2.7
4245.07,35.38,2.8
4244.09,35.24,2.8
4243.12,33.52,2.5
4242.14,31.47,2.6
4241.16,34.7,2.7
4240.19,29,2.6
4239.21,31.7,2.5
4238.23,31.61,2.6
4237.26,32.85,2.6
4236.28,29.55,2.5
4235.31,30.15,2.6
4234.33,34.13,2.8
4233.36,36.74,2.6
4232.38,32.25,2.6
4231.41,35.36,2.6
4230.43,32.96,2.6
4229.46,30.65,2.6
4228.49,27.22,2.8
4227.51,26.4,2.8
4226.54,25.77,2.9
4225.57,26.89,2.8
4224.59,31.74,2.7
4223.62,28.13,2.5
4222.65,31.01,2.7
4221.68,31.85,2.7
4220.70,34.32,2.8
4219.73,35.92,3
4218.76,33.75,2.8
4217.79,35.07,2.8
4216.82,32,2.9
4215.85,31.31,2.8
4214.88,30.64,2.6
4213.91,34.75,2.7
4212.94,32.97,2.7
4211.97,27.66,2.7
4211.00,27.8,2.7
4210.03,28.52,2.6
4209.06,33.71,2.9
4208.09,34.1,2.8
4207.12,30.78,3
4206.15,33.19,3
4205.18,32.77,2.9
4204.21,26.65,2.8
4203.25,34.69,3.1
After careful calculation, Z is -24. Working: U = 26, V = 30.6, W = 32.1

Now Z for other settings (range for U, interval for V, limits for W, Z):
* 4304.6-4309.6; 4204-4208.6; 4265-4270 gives -23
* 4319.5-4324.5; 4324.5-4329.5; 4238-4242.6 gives -26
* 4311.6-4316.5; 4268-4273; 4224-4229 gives -30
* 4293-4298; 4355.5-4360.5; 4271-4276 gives -35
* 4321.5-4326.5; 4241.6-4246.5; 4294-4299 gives -31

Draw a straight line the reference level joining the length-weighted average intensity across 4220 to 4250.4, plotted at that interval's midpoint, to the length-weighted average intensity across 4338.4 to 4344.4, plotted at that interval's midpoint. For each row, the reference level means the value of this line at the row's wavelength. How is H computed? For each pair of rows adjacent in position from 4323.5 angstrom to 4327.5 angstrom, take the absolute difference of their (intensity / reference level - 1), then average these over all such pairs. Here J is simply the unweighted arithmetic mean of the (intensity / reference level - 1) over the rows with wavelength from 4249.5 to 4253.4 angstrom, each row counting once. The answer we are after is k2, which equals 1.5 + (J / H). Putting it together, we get 0.31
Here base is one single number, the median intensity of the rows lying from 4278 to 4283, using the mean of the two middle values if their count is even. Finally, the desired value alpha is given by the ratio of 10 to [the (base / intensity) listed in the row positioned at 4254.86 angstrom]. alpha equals 10.0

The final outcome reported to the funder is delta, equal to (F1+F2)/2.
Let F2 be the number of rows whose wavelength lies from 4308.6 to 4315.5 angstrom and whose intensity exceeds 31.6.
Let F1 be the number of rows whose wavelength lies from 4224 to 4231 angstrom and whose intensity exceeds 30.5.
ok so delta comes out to 2.5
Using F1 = 3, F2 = 2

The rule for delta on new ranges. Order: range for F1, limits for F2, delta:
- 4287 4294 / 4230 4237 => 4.0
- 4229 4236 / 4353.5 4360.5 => 5.5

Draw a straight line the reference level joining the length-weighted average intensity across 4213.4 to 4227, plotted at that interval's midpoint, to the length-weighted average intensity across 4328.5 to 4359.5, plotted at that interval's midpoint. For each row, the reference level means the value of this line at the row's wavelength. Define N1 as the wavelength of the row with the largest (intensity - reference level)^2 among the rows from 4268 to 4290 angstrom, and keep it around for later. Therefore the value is 4283.36 angstrom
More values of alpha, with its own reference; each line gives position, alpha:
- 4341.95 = 11.7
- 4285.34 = 9.3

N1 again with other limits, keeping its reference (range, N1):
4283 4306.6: 4301.15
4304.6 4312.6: 4305.12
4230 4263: 4248.00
